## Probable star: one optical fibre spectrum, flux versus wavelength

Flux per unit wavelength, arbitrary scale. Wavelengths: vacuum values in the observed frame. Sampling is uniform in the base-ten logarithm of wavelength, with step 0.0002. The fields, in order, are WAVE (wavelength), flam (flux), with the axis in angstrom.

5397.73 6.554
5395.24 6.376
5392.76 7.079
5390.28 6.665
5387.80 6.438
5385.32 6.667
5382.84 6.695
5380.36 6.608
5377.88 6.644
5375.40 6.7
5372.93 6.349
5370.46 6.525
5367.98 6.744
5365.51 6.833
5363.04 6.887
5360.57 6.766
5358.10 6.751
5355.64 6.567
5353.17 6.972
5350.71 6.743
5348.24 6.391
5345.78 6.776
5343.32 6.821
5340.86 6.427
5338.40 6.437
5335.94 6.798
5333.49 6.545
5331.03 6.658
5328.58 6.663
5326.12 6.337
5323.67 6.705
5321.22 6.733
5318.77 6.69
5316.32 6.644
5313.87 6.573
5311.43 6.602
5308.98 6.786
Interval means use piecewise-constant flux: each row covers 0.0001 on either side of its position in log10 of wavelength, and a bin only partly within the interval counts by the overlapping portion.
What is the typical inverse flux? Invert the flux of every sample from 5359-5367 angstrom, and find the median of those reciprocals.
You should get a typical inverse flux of 0.146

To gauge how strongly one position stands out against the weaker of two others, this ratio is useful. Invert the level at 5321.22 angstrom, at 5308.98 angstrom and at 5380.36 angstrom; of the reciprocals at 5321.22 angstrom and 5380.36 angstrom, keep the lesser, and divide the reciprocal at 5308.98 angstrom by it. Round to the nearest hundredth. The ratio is 0.99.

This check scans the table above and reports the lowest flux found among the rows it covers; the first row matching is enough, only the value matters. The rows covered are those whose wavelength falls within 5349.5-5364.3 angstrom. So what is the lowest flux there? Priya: 6.567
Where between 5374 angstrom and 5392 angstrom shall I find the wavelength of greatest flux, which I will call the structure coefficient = 5375.40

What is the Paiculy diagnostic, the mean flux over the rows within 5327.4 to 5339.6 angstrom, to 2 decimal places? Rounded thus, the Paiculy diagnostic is 6.62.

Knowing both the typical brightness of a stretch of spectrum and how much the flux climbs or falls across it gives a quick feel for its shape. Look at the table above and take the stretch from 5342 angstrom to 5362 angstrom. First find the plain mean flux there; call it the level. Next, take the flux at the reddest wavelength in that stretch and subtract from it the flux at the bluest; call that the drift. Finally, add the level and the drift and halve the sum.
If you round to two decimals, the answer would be 3.33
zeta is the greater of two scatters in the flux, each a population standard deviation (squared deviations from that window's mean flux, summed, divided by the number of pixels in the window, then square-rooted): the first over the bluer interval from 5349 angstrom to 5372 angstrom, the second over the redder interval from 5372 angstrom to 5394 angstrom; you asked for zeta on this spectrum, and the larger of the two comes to 0.190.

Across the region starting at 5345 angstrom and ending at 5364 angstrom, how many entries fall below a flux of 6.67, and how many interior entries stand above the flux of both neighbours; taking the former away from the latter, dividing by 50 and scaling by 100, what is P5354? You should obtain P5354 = -2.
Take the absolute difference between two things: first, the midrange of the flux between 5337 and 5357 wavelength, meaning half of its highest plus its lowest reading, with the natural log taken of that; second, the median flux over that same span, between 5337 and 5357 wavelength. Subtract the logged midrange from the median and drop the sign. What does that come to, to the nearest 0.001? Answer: 4.756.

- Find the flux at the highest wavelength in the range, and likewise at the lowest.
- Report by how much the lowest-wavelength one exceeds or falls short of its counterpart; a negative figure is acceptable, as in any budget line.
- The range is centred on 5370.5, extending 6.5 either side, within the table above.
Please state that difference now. 0.13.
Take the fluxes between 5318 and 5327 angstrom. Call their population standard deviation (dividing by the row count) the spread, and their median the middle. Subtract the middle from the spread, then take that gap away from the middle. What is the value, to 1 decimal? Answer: 13.2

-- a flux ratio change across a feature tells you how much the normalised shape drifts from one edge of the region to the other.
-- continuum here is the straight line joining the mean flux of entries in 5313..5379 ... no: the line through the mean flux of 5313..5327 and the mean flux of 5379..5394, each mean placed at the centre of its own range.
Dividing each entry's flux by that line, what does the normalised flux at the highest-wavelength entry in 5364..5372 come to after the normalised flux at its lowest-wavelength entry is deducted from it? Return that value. -0.05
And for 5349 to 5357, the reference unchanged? -0.03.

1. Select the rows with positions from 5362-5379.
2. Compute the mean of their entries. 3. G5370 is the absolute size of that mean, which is 6.67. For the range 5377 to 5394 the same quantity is 6.69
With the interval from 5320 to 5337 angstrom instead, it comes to 6.63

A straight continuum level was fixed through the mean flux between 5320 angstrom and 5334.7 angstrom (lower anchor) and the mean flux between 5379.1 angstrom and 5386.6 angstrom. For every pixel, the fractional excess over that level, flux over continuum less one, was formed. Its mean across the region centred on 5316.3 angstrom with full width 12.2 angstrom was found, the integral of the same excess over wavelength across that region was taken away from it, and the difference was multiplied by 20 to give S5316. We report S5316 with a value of -1.8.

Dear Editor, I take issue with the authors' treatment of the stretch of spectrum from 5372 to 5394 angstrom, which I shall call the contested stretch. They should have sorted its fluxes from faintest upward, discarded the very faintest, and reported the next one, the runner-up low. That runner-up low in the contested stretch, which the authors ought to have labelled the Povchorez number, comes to 6.438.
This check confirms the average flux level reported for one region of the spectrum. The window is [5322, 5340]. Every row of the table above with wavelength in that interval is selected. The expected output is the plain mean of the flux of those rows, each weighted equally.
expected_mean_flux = 6.59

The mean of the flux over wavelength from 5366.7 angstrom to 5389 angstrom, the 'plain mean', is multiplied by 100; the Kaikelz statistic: 660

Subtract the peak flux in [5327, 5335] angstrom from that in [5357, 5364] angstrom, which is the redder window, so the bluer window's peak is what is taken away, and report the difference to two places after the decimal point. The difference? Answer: 0.22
